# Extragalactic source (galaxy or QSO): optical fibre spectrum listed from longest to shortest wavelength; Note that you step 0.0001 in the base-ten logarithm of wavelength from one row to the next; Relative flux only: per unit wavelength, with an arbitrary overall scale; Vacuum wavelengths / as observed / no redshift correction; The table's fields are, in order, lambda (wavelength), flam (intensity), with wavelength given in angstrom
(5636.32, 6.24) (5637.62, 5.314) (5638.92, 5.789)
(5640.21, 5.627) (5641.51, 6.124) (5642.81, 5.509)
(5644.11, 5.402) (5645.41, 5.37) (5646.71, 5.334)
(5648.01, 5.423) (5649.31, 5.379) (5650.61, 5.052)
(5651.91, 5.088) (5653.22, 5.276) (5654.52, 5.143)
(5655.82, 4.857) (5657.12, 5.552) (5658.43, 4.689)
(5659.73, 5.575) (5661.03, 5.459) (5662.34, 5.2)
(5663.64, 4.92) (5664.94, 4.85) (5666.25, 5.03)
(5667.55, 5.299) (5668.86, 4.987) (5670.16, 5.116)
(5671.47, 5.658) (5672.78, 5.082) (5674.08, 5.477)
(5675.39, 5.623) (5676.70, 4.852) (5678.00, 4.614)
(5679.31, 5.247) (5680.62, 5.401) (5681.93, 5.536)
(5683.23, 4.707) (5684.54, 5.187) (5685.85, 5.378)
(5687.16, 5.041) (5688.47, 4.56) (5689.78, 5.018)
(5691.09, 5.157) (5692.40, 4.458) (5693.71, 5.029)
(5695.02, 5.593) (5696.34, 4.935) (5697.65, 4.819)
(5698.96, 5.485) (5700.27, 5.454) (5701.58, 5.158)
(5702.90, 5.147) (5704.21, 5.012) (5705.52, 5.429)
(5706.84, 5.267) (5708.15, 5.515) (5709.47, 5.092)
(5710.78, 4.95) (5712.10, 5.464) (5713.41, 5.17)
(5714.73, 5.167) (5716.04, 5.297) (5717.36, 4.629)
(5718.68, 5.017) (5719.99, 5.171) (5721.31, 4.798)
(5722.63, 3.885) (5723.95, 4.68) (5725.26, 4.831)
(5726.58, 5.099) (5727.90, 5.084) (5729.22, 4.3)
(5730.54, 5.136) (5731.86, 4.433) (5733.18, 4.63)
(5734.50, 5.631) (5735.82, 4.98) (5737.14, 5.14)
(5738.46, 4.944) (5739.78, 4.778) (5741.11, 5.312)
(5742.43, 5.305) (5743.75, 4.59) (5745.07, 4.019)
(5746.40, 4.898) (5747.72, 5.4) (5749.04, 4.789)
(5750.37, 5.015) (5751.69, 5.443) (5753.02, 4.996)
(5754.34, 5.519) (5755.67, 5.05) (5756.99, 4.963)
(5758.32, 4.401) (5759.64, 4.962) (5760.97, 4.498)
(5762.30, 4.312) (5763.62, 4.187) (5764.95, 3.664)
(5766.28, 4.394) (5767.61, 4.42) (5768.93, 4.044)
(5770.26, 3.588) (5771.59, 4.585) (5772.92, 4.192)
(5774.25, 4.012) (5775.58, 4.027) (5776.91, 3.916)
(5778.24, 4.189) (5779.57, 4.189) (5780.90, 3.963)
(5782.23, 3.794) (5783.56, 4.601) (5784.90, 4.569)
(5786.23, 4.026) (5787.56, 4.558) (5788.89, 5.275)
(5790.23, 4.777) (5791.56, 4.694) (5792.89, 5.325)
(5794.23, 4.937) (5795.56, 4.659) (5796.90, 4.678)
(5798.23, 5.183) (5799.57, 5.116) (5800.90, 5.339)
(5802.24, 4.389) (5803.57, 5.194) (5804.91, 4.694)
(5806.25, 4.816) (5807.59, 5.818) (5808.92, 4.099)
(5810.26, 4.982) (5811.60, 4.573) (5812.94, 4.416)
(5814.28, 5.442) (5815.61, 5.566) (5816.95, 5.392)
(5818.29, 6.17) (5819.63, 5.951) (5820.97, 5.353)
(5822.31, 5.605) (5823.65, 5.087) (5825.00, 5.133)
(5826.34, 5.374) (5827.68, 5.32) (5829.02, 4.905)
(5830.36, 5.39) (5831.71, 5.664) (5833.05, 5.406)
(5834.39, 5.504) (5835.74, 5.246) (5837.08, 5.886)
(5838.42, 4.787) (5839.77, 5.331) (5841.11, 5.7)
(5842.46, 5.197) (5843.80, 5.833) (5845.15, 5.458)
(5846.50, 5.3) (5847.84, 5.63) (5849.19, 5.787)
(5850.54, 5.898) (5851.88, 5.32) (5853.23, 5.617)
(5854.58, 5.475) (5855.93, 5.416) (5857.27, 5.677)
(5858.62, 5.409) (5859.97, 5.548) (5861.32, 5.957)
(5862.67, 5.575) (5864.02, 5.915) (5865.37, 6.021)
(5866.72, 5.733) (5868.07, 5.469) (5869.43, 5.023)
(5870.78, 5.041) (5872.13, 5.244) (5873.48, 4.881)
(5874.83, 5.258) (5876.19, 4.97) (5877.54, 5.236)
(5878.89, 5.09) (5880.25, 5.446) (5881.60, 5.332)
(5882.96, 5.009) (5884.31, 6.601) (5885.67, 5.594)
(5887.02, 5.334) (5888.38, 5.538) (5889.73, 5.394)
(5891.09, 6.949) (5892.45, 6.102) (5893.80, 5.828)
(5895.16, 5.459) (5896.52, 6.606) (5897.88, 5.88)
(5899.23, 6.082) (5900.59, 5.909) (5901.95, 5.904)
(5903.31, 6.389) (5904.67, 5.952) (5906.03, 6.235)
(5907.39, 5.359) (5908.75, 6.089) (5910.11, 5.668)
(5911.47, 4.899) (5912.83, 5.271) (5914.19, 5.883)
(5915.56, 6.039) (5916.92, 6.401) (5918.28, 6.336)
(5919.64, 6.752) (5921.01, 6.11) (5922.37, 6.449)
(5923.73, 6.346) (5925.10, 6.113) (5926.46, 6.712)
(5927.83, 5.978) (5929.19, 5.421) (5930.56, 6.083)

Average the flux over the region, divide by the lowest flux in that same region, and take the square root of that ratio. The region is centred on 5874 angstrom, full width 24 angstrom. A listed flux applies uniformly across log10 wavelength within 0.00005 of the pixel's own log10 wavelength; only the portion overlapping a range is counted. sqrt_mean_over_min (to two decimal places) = 1.05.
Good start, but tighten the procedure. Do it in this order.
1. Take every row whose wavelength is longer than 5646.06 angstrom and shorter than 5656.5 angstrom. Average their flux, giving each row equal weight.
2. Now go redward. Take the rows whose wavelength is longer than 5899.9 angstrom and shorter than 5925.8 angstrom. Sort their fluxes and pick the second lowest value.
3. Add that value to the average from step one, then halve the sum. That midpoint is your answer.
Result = 5.23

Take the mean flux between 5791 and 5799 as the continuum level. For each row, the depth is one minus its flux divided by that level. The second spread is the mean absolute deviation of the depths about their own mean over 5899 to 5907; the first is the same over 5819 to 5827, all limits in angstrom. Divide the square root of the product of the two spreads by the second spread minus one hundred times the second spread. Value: -0.0125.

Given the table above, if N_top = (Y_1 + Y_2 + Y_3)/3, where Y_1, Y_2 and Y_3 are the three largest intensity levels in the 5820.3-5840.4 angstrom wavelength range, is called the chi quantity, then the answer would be 5.72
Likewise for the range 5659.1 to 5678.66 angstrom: 5.62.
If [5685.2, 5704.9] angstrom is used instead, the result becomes 5.51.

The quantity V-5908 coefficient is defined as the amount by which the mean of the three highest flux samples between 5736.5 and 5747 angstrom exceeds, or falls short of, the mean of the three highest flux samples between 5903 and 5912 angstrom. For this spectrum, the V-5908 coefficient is -1.0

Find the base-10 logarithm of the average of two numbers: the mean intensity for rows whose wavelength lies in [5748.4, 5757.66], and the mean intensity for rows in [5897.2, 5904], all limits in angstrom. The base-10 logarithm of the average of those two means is 0.75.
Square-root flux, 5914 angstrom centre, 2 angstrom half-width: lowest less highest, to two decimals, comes -0.16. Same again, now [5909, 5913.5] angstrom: -0.17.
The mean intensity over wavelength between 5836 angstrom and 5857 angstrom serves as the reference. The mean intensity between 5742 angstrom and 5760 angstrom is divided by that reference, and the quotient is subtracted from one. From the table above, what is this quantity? 0.10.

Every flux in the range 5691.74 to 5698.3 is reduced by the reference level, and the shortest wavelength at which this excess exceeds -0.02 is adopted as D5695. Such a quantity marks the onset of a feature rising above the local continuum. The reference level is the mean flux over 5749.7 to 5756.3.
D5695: 5695.02 angstrom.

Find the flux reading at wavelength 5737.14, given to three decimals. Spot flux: 5.140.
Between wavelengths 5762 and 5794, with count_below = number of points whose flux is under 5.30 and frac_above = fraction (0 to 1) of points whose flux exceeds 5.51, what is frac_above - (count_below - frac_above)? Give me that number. -23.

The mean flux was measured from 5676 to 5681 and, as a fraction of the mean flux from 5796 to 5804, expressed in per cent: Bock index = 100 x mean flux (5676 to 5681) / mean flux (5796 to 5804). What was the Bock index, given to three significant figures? 101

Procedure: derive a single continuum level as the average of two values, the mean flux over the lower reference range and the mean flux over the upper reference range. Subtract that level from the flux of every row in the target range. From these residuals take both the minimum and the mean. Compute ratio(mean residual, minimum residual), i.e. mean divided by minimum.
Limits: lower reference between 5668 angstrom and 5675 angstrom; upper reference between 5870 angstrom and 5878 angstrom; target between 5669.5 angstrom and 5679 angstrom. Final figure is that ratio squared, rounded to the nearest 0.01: 0.00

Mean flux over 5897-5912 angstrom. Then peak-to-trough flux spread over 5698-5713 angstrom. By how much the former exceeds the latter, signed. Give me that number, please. 5.3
